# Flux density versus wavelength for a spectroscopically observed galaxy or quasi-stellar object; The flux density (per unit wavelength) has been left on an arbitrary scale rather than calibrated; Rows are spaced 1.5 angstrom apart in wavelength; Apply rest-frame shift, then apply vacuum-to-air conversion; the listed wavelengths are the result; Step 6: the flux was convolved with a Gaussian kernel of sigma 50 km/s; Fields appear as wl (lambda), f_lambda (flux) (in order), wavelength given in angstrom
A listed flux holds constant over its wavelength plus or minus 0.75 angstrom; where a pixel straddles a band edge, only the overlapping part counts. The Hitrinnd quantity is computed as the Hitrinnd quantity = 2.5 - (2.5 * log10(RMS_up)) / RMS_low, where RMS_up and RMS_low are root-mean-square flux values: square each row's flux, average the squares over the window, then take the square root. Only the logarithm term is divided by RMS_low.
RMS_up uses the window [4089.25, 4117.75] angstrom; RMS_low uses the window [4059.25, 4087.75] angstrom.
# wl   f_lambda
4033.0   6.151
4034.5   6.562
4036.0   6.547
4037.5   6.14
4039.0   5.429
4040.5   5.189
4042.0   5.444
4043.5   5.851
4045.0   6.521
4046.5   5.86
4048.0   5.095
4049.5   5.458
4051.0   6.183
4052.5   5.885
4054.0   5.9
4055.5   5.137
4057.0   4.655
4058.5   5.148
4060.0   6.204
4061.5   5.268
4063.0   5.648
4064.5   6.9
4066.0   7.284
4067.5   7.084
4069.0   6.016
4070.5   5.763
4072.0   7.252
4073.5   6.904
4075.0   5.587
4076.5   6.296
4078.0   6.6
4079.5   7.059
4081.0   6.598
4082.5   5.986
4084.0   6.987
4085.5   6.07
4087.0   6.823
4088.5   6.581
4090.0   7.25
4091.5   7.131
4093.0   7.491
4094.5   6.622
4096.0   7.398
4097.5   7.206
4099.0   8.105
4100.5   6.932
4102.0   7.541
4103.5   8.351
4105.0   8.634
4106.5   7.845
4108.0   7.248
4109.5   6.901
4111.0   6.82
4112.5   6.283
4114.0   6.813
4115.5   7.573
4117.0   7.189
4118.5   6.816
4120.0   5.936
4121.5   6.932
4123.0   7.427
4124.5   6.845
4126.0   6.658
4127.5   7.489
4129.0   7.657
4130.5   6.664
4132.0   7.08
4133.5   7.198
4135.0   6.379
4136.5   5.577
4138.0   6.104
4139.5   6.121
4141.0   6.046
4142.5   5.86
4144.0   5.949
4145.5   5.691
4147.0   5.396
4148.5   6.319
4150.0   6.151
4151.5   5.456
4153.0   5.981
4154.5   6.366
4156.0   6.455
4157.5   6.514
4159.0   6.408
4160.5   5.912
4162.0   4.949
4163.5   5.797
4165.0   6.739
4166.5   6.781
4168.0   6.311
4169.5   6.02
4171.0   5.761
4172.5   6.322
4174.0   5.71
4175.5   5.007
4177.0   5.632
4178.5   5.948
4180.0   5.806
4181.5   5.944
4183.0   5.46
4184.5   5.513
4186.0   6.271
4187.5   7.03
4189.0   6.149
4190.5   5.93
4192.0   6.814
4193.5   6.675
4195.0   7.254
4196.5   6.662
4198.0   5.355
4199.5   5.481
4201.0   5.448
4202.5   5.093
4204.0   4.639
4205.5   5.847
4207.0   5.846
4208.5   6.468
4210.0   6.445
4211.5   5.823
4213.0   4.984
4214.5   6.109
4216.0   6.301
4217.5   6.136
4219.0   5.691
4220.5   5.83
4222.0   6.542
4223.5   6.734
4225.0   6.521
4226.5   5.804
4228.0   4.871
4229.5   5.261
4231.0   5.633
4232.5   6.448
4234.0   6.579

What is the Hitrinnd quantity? 2.16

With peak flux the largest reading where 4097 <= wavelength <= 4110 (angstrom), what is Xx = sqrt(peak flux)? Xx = 2.9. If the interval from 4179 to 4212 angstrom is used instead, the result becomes 2.7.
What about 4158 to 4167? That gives 2.6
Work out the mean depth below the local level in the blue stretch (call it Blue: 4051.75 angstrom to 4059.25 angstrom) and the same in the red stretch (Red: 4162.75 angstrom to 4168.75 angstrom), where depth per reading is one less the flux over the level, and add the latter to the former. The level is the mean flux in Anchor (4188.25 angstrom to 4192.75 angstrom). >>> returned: 0.1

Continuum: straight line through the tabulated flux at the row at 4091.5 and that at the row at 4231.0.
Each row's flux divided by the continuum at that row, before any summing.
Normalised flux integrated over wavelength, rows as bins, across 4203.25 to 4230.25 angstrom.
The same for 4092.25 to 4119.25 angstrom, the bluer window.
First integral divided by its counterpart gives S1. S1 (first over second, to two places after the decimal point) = 0.97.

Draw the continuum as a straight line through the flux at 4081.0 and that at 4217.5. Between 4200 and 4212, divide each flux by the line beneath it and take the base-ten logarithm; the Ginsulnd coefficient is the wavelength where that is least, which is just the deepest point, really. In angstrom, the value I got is 4204.0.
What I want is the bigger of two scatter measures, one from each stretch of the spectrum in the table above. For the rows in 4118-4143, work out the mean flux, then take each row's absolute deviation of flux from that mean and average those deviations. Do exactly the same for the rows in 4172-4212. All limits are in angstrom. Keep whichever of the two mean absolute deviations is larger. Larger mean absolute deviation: 0.520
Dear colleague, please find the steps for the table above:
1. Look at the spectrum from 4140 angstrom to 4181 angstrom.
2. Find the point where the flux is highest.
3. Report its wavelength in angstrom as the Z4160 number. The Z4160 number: 4166.5 angstrom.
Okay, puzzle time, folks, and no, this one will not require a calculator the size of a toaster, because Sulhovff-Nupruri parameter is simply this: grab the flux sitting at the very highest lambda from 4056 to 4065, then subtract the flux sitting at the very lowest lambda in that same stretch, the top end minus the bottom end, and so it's 2.2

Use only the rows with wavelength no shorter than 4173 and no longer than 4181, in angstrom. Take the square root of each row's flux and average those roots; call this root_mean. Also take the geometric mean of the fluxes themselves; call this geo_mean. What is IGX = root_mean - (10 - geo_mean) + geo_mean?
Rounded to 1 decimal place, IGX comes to 3.6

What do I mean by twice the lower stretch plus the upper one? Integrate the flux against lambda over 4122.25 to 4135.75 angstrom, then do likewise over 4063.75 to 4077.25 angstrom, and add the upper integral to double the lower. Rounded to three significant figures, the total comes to 272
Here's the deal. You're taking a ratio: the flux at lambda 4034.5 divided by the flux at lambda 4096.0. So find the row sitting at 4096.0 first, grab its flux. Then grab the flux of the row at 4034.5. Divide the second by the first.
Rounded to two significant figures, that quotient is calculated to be 0.89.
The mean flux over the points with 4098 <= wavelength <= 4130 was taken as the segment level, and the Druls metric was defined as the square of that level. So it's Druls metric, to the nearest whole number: 52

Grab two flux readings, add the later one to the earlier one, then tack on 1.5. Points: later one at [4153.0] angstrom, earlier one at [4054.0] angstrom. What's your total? 13.4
